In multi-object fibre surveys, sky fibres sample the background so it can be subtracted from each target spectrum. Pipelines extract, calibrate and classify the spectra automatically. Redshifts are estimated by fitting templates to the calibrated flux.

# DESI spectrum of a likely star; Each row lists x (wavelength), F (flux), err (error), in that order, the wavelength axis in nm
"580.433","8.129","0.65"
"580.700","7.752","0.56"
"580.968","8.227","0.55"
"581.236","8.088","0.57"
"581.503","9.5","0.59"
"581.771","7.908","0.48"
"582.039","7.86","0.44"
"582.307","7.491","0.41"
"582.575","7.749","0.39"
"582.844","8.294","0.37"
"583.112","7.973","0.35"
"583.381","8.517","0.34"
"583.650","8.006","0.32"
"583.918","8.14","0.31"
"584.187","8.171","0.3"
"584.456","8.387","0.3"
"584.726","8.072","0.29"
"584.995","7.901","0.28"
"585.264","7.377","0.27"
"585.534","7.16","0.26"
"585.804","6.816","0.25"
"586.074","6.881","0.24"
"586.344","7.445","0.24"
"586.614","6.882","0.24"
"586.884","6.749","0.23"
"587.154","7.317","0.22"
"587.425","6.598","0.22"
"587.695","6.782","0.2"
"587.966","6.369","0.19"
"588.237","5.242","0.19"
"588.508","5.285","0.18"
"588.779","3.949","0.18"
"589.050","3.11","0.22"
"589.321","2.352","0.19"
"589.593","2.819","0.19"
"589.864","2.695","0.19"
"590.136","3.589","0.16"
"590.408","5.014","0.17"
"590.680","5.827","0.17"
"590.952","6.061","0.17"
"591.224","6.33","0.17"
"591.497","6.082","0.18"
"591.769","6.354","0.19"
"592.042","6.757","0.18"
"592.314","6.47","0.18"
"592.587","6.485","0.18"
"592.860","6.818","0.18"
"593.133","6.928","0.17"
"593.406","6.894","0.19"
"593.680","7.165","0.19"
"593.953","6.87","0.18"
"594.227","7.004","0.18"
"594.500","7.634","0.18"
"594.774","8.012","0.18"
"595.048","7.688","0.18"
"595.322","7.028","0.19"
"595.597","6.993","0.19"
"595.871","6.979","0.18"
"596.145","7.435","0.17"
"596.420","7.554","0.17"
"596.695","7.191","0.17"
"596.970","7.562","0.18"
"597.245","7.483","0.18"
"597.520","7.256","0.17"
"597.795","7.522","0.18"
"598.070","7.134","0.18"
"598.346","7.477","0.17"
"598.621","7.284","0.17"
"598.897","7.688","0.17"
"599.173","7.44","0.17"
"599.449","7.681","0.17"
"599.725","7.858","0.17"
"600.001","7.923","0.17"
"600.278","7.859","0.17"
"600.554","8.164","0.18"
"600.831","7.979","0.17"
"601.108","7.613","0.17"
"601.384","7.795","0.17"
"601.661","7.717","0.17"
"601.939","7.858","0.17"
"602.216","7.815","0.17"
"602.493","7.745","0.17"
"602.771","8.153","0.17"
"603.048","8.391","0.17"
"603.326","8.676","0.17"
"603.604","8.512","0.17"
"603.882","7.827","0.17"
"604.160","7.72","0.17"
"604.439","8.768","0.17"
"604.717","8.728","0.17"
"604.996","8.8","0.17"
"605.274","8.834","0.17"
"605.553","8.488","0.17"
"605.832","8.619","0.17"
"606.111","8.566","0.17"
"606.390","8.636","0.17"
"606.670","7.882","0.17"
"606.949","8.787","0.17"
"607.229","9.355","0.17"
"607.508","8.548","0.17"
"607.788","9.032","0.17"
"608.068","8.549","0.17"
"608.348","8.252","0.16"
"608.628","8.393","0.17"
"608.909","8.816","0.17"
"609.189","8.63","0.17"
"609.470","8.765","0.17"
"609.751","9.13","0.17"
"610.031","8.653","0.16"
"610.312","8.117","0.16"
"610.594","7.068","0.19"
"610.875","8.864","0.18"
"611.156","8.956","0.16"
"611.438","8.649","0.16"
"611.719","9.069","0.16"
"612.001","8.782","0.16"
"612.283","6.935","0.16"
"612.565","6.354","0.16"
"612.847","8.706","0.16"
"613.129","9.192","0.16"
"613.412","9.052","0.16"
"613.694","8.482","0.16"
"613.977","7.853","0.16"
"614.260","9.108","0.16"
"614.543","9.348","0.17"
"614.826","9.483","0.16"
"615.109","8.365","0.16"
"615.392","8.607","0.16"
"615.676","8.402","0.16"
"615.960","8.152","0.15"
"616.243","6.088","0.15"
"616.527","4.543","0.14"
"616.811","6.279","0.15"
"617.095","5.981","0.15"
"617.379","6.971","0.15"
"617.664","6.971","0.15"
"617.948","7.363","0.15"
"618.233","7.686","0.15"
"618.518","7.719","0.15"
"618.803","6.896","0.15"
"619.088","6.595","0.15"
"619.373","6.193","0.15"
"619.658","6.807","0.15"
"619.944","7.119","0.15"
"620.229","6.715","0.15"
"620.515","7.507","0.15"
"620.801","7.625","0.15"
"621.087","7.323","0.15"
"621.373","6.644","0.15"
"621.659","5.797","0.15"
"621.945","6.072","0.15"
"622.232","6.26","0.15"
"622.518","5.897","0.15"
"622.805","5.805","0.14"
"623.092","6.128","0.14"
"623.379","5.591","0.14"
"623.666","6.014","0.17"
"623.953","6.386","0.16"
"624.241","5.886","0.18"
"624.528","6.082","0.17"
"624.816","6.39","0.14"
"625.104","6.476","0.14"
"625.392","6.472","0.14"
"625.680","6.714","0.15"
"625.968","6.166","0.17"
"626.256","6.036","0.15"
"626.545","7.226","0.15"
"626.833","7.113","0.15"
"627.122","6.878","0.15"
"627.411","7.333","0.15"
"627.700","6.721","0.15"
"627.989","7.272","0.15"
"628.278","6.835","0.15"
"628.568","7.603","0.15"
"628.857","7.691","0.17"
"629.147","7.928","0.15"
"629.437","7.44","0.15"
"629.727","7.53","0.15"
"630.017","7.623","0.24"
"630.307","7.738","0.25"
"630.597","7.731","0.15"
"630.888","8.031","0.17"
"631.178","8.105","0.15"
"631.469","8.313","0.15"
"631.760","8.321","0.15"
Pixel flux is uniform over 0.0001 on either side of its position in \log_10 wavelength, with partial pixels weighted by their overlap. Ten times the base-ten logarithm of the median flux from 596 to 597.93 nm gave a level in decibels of 8.7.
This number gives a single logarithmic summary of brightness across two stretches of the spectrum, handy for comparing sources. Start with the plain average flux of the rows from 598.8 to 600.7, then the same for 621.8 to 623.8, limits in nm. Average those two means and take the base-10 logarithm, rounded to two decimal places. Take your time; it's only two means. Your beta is 0.84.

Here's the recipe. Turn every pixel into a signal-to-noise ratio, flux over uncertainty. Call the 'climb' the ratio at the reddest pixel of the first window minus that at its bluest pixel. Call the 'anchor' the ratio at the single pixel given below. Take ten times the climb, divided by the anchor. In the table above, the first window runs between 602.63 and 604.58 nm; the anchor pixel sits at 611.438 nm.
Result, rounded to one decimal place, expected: 0.7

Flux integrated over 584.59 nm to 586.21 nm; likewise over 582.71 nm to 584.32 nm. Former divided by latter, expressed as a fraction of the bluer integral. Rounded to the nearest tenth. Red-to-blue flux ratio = 0.9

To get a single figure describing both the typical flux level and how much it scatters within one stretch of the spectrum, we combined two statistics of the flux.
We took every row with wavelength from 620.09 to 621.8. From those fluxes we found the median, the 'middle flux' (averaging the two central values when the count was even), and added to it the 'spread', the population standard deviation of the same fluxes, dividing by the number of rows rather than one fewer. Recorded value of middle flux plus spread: 7.6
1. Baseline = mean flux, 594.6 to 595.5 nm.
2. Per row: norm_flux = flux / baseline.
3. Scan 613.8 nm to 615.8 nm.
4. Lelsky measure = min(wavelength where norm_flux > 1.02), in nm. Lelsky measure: 613.977 nm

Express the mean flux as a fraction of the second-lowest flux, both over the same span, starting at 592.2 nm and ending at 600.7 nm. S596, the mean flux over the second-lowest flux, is 1.13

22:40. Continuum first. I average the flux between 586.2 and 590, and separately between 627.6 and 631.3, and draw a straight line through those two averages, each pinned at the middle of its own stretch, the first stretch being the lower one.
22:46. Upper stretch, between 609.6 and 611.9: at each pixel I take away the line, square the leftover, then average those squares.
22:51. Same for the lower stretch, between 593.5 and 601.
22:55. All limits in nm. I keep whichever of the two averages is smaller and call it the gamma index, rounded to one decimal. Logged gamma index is 3.0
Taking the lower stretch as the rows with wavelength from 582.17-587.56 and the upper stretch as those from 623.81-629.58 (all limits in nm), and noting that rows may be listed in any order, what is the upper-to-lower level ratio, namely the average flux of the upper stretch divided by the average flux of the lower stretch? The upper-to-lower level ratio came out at 0.90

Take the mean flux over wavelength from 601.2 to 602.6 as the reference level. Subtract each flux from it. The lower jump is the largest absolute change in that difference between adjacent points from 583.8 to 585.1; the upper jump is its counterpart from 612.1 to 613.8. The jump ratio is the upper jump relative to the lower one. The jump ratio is 7.5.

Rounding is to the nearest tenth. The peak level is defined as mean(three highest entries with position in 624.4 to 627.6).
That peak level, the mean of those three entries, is 7.2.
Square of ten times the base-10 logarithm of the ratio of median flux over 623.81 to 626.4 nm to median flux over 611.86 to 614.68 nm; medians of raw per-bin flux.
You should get 1.9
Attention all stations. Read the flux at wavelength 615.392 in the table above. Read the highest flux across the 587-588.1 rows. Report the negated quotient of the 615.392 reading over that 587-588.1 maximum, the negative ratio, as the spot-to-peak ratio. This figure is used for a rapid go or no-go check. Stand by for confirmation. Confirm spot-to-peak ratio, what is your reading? -1.18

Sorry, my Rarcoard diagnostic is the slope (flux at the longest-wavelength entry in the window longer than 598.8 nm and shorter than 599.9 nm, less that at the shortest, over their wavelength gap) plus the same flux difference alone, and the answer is 0.4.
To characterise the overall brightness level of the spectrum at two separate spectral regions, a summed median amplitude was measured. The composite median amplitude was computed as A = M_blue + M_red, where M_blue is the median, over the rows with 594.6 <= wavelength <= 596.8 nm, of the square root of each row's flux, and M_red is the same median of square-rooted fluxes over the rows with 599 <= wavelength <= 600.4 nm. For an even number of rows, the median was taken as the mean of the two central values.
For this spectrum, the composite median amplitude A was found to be 5.51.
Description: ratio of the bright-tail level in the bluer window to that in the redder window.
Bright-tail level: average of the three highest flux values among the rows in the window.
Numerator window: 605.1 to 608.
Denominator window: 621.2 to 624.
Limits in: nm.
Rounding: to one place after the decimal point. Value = 1.4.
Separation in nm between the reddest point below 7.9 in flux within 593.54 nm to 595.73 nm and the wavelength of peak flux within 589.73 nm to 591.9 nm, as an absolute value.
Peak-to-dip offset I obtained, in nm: 3.83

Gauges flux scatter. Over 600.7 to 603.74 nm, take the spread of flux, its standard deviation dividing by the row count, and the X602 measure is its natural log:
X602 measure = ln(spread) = -1.1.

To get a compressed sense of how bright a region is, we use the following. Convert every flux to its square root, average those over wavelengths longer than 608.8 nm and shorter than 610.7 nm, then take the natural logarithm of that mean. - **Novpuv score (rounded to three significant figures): 1.07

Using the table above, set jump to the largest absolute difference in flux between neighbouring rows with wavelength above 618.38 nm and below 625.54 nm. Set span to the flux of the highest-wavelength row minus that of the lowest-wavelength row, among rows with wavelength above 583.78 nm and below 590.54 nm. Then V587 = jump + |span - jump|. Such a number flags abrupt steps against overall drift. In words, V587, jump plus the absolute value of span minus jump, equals 4.8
